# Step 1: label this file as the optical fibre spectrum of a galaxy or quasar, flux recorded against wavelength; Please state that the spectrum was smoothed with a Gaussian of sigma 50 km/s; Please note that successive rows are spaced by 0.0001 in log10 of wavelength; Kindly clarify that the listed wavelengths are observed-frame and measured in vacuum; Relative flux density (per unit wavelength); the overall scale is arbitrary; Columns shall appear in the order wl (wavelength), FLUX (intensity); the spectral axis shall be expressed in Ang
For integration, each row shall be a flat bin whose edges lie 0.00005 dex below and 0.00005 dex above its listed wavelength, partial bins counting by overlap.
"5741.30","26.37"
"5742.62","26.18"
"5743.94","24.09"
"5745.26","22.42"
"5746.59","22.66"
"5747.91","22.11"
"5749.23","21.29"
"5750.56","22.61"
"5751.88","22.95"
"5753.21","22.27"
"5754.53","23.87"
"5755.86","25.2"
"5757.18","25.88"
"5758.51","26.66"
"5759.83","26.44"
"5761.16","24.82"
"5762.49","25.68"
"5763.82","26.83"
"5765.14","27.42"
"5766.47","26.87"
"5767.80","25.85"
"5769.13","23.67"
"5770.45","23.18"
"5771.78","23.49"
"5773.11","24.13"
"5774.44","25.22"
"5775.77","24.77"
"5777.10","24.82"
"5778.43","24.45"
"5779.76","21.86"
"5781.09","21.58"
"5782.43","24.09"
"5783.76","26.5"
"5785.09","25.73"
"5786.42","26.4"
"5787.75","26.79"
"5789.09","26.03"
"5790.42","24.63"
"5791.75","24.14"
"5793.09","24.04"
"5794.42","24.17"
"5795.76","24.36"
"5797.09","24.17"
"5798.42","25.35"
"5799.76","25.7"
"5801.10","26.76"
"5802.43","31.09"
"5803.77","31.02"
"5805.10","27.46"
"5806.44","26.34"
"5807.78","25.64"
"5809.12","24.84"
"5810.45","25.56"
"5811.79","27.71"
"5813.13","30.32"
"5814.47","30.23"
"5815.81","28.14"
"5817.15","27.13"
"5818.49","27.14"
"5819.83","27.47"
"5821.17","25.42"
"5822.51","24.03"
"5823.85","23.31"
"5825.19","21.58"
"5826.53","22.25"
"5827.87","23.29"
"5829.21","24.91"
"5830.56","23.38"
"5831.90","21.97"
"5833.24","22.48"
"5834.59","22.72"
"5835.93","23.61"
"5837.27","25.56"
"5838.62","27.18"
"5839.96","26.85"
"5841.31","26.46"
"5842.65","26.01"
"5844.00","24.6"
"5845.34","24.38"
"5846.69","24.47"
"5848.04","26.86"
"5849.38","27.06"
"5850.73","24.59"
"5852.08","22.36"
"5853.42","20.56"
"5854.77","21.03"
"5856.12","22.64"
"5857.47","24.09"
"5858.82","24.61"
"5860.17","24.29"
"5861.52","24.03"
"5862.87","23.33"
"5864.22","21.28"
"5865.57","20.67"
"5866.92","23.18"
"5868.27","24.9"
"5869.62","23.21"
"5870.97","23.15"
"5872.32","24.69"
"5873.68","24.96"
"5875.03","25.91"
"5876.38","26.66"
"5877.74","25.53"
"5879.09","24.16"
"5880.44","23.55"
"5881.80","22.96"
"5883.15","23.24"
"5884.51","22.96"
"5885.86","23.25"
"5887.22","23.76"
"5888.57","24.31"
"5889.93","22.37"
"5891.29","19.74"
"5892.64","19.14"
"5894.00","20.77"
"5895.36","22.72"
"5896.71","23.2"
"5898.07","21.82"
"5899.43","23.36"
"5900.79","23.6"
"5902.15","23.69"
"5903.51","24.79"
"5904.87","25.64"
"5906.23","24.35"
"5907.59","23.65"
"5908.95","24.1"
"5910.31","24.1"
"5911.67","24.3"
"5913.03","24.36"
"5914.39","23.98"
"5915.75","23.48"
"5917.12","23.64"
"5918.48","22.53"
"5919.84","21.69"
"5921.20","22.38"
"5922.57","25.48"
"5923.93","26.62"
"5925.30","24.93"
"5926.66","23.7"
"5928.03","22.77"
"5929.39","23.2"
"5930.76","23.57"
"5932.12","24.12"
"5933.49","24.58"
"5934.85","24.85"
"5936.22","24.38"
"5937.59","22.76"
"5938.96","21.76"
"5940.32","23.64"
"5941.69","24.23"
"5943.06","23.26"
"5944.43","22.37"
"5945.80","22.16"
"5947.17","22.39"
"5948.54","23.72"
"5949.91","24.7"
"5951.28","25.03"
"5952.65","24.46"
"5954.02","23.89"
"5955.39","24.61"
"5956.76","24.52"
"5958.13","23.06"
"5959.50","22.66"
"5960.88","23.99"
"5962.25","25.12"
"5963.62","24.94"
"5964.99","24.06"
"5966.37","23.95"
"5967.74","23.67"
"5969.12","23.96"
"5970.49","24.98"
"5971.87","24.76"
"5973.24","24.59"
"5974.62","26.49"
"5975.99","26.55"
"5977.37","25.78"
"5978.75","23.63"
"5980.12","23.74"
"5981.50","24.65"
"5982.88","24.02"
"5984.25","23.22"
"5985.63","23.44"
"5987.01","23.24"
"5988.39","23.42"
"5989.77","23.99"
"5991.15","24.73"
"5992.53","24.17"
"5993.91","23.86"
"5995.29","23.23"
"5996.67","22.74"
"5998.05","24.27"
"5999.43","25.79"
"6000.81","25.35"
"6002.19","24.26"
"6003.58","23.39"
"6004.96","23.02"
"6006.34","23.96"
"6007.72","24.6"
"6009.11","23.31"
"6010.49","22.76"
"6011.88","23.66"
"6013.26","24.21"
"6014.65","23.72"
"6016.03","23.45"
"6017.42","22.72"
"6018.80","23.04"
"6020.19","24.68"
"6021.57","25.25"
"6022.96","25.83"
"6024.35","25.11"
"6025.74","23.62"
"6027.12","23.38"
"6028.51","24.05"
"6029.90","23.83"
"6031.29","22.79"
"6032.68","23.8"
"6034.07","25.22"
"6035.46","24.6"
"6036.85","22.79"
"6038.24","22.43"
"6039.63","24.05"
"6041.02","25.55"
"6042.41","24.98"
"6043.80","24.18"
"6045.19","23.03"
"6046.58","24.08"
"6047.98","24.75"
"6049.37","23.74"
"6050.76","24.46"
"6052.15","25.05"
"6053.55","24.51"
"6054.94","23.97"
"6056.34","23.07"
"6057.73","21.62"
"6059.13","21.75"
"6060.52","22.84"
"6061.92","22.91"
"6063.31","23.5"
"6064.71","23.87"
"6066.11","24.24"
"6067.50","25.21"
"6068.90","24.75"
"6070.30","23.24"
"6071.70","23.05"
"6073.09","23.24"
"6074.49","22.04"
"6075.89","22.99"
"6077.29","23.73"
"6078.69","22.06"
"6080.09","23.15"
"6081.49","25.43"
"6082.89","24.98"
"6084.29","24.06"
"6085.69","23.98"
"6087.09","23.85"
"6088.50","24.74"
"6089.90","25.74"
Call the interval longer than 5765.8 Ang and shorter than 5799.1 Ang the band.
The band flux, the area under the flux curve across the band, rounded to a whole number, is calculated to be 821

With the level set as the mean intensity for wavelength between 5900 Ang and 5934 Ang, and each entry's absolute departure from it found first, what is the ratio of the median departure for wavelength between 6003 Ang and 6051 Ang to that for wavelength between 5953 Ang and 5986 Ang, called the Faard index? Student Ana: 1.00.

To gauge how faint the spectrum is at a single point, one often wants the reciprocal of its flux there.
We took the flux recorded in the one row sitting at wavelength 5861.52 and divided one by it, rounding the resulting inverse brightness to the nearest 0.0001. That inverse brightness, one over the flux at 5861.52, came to 0.0416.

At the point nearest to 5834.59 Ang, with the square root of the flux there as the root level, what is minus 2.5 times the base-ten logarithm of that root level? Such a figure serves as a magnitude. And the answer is -1.696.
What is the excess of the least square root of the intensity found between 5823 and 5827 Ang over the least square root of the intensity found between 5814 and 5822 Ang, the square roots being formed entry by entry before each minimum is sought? -0.4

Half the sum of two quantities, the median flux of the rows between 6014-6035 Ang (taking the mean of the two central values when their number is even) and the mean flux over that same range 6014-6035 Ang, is 23.9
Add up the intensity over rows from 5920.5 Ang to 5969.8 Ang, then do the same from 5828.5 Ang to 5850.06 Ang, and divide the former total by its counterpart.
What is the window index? 2.2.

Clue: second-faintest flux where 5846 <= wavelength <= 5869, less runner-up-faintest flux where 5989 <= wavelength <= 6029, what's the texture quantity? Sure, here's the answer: -2.1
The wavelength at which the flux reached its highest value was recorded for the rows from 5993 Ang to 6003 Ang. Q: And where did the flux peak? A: 5999.43 Ang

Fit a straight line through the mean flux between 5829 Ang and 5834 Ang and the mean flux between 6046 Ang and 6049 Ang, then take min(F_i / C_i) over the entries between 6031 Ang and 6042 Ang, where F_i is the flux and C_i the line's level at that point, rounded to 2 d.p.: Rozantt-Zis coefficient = 0.92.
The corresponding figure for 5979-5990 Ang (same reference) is 0.97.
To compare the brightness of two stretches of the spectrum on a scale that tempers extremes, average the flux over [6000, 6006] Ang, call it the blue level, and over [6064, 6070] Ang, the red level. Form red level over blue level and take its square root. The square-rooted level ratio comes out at 1.01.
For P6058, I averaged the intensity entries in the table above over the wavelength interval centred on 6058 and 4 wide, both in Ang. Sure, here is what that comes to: 22.1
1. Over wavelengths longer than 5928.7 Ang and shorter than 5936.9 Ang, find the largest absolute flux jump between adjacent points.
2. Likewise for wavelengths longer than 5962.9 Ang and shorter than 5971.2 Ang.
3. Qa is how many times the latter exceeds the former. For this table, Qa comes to 1.85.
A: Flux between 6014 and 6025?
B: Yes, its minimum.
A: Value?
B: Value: 22.72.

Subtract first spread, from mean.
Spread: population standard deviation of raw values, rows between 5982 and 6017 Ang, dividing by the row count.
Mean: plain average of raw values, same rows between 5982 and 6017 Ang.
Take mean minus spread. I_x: 23.10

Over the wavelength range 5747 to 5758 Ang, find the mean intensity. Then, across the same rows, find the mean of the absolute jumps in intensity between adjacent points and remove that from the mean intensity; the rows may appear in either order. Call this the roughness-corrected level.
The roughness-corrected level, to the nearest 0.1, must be 22.3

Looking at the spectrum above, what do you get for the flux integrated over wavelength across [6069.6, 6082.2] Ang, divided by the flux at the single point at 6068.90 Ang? 12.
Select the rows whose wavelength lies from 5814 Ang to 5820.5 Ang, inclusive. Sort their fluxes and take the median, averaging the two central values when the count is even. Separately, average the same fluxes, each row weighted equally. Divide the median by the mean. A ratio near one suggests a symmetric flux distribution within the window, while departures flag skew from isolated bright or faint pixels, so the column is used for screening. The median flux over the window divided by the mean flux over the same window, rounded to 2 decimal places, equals 0.98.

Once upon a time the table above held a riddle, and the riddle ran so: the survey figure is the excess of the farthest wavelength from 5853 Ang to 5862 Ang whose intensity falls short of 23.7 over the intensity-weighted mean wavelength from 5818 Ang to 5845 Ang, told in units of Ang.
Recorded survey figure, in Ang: 24.8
